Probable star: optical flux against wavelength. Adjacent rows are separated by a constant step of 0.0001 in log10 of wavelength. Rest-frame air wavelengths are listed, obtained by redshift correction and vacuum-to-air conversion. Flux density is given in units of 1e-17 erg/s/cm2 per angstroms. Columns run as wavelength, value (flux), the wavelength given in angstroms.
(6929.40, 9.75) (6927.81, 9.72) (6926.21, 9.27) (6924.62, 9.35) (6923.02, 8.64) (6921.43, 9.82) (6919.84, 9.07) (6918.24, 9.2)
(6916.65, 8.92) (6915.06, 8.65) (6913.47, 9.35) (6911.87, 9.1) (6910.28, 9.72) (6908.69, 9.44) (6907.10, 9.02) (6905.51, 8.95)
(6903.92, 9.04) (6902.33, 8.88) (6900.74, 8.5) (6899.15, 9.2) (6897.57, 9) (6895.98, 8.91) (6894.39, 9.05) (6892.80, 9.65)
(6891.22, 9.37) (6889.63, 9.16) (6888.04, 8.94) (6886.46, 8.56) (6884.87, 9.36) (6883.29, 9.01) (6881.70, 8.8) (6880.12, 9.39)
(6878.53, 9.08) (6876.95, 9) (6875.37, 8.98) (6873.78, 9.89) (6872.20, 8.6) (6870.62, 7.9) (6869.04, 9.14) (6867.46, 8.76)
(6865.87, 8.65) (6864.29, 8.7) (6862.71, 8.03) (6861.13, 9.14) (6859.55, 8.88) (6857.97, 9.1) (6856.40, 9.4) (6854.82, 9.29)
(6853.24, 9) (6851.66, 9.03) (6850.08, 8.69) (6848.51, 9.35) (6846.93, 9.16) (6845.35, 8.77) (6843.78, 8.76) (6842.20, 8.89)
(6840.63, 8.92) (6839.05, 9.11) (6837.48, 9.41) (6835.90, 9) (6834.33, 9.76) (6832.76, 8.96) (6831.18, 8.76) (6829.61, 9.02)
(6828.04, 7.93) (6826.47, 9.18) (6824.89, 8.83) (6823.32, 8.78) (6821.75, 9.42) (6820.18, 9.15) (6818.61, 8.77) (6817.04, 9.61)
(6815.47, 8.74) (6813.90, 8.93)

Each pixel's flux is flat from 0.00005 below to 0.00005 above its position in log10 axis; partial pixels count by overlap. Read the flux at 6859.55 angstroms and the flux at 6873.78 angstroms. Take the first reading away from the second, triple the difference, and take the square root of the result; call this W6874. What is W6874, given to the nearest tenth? 1.7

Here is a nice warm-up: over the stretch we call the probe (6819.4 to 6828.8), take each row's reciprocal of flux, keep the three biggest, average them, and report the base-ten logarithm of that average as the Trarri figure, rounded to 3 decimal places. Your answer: -0.929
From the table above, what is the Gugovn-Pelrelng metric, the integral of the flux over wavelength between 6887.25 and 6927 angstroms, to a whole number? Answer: 363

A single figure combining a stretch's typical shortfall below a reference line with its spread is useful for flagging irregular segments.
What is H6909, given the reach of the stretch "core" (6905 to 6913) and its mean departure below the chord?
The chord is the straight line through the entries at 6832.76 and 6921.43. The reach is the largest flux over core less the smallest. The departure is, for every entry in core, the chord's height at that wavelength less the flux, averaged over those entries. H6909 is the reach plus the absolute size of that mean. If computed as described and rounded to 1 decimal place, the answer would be 1.2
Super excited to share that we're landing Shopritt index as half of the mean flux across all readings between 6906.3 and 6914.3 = 4.66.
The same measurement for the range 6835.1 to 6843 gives 4.53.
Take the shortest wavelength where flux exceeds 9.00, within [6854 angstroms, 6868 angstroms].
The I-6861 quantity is 6854.82 angstroms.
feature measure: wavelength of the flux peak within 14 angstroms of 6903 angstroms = 6910.28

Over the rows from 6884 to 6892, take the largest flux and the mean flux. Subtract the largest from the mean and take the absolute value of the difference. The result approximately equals 0.29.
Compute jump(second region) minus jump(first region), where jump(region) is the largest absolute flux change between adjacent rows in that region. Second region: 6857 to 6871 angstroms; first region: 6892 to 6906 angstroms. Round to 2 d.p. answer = 0.54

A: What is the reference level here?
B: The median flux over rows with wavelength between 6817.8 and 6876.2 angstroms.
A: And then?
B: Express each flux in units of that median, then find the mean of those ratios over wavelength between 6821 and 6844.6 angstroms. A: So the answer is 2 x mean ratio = 2.00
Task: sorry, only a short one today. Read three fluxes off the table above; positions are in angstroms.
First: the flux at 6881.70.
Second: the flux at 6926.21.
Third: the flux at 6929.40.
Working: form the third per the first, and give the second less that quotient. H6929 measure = 8.2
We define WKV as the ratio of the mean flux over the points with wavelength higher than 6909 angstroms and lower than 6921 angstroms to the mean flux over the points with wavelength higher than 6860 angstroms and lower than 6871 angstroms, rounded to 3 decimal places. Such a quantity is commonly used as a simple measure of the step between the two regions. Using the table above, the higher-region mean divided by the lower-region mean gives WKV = 1.061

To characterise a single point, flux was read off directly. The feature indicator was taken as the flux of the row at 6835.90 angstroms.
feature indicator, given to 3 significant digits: 9.00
